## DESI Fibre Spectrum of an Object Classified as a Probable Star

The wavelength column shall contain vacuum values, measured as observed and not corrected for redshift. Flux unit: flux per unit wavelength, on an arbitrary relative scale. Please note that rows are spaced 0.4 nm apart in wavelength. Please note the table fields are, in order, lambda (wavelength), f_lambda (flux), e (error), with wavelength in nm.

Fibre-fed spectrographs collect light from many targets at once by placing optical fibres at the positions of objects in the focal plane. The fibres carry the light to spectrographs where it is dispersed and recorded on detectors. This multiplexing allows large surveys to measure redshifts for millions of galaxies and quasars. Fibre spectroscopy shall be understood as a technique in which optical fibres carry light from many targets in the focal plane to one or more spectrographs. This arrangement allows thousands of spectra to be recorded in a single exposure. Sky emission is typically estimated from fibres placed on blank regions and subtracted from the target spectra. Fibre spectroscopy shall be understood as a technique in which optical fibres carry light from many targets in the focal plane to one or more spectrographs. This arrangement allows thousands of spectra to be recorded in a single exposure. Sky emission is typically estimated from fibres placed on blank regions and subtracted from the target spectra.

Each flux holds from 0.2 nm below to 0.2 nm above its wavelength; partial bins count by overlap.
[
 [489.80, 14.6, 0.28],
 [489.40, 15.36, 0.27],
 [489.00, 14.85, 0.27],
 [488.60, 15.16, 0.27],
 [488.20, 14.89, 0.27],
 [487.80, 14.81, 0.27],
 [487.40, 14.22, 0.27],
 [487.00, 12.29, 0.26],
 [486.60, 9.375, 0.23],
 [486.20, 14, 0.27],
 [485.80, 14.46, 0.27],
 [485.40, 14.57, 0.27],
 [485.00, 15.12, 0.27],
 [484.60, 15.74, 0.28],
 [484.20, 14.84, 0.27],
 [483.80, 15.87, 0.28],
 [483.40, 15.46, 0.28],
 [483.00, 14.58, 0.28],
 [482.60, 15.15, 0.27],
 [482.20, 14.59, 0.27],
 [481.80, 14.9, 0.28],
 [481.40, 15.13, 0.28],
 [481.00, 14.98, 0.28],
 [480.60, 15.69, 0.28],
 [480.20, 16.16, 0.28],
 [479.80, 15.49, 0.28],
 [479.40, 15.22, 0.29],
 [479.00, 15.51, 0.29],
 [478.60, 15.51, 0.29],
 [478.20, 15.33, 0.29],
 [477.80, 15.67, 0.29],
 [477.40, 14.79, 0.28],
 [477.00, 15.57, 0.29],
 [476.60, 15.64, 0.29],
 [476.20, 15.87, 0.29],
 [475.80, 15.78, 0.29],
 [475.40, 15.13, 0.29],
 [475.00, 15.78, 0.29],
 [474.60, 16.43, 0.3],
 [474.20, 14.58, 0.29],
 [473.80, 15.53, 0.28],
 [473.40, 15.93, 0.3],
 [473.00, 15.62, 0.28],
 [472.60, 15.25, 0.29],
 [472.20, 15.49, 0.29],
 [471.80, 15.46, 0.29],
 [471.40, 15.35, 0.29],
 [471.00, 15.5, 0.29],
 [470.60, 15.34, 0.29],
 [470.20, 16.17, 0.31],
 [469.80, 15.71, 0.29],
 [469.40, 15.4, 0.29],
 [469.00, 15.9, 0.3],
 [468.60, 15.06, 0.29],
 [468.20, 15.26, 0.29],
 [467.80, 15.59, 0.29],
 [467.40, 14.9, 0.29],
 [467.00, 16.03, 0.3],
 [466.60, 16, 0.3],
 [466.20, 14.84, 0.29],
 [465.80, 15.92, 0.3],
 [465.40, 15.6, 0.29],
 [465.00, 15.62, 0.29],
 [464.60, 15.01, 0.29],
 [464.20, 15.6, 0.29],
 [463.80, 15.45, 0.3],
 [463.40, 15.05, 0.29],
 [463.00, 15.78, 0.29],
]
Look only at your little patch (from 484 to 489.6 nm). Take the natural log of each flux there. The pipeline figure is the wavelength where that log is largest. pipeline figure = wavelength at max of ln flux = 484.60 nm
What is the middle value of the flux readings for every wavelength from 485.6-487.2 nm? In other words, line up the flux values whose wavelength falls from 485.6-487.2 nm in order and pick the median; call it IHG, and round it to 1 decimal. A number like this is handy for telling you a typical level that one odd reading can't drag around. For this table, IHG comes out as 13.1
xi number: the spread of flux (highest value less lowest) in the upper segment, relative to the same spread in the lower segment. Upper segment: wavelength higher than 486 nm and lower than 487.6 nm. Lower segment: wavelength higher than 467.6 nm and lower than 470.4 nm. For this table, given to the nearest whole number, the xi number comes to 4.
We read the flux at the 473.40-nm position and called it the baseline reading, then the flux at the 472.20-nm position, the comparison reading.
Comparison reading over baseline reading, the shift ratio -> 0.972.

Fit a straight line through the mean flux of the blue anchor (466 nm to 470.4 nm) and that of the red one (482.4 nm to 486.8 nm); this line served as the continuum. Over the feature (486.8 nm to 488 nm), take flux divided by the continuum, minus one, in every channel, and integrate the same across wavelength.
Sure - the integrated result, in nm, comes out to -0.043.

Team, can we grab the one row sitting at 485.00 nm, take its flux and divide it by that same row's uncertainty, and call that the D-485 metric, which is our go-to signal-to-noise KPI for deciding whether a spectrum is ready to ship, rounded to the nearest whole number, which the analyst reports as 56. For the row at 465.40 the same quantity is 54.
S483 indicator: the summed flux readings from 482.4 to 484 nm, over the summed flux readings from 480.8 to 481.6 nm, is 2.0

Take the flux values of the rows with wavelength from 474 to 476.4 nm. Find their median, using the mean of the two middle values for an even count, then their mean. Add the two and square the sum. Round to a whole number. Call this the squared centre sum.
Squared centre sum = 984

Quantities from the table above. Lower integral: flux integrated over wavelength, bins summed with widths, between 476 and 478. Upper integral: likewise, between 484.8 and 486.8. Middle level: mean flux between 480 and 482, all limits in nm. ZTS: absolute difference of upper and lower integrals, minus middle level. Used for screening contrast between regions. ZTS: -11.4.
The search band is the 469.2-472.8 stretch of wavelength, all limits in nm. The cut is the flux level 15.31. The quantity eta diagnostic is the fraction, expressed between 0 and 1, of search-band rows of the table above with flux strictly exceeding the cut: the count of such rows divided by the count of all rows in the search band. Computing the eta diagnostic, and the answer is 0.89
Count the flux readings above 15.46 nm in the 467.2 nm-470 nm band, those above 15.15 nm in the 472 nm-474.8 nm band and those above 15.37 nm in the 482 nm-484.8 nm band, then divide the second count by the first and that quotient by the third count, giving 0.67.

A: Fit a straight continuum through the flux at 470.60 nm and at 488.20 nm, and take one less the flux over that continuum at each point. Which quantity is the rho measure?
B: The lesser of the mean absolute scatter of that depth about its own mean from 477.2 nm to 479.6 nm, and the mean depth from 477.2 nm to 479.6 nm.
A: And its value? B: -0.013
